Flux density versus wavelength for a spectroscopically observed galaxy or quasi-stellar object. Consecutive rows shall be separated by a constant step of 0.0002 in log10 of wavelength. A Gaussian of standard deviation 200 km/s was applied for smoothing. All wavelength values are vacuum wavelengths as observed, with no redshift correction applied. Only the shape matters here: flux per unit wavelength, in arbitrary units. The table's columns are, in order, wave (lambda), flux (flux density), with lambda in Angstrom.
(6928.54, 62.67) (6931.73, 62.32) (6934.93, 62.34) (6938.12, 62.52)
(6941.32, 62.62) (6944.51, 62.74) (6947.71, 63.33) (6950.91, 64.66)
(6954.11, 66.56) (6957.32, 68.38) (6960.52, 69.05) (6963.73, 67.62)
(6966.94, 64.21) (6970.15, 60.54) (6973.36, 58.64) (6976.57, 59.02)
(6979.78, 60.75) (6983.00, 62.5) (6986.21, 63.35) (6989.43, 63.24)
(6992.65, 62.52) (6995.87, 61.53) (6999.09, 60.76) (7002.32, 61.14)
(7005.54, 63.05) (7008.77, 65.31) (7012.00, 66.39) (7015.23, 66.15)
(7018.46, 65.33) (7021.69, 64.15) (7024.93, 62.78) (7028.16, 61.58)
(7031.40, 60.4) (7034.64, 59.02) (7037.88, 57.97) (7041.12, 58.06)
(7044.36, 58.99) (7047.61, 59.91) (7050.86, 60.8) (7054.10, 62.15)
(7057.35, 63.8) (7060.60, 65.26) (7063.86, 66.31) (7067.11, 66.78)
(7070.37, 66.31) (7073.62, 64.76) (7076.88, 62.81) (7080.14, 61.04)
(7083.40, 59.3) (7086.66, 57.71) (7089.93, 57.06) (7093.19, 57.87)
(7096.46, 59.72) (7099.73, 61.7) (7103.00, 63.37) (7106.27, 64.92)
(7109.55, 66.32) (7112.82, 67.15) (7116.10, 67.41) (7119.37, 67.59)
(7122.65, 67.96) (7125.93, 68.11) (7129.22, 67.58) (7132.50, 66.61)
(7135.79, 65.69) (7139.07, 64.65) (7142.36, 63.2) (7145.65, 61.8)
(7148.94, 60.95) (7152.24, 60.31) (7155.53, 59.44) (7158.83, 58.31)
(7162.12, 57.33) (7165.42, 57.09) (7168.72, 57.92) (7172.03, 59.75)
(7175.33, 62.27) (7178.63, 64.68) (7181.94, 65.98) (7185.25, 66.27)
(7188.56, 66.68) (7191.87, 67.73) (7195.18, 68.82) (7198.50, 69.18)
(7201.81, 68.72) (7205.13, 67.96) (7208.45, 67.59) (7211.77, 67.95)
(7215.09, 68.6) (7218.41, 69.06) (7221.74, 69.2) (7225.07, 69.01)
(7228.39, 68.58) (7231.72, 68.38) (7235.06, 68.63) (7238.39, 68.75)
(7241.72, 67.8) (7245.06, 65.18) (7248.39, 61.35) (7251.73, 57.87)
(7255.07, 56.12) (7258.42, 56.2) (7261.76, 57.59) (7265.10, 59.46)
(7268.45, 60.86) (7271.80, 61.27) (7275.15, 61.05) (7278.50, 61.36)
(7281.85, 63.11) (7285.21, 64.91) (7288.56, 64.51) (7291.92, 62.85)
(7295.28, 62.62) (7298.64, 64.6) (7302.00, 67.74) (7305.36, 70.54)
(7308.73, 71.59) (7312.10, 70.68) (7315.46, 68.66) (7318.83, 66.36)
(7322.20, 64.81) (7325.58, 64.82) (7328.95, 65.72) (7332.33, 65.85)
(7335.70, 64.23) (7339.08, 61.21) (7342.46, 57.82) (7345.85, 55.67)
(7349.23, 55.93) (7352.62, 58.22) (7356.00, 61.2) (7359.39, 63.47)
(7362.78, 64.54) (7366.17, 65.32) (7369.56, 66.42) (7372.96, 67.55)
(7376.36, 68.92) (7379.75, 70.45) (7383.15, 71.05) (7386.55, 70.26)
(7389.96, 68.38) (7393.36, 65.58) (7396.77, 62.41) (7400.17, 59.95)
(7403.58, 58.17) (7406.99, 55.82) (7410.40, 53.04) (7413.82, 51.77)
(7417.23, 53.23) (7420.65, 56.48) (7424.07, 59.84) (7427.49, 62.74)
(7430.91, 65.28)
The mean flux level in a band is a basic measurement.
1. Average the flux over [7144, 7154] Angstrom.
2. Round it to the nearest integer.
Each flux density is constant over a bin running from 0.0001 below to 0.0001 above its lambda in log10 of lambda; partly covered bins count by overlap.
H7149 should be 61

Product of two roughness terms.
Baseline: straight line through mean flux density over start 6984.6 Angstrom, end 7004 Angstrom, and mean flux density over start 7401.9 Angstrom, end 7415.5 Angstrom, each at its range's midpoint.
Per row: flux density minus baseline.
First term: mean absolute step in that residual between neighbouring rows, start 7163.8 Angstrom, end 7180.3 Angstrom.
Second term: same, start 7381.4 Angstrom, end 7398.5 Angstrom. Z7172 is 4.1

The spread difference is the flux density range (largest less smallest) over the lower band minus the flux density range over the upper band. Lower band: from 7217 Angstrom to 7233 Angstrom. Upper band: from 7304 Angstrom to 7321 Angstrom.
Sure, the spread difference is -4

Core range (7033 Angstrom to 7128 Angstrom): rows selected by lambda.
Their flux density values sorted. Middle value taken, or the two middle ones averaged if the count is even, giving 62.8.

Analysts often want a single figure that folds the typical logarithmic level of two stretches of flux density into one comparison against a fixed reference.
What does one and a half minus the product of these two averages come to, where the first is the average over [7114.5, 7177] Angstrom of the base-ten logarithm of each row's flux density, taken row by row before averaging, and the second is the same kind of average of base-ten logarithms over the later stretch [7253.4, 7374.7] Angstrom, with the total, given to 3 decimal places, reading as -1.735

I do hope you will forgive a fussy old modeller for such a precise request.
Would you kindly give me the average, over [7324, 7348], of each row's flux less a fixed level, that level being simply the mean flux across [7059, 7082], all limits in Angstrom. -2.6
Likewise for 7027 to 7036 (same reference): -4.4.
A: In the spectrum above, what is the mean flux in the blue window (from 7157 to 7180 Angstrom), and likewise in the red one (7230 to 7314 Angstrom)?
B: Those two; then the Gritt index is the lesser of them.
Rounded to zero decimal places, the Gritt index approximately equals 60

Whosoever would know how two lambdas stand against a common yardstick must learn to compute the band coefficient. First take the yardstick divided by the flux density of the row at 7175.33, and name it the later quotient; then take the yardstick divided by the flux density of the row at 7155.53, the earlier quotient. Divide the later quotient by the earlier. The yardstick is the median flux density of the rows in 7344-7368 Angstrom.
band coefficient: 0.95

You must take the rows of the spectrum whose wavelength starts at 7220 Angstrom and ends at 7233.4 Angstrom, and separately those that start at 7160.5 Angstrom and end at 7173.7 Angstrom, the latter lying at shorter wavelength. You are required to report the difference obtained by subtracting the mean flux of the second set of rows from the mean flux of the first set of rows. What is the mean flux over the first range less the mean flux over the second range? 11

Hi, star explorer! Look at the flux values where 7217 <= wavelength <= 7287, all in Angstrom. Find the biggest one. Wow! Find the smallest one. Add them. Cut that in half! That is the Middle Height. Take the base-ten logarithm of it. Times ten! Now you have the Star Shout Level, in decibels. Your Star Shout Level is 18.0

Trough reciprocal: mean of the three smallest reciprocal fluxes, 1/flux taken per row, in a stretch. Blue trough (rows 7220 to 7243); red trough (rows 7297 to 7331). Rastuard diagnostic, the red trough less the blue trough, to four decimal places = -0.0004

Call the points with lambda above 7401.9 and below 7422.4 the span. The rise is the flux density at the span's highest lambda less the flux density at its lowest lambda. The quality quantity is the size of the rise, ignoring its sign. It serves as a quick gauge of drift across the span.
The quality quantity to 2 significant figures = 1.7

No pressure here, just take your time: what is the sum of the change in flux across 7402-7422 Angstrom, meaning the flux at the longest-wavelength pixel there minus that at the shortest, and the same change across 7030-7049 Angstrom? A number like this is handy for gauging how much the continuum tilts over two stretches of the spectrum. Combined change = -2.2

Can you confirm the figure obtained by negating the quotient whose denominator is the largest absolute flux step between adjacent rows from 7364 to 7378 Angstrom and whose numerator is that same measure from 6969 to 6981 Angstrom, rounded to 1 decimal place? -1.4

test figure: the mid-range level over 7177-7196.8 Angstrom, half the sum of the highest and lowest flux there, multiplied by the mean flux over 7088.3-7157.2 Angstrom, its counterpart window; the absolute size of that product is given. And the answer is 4257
